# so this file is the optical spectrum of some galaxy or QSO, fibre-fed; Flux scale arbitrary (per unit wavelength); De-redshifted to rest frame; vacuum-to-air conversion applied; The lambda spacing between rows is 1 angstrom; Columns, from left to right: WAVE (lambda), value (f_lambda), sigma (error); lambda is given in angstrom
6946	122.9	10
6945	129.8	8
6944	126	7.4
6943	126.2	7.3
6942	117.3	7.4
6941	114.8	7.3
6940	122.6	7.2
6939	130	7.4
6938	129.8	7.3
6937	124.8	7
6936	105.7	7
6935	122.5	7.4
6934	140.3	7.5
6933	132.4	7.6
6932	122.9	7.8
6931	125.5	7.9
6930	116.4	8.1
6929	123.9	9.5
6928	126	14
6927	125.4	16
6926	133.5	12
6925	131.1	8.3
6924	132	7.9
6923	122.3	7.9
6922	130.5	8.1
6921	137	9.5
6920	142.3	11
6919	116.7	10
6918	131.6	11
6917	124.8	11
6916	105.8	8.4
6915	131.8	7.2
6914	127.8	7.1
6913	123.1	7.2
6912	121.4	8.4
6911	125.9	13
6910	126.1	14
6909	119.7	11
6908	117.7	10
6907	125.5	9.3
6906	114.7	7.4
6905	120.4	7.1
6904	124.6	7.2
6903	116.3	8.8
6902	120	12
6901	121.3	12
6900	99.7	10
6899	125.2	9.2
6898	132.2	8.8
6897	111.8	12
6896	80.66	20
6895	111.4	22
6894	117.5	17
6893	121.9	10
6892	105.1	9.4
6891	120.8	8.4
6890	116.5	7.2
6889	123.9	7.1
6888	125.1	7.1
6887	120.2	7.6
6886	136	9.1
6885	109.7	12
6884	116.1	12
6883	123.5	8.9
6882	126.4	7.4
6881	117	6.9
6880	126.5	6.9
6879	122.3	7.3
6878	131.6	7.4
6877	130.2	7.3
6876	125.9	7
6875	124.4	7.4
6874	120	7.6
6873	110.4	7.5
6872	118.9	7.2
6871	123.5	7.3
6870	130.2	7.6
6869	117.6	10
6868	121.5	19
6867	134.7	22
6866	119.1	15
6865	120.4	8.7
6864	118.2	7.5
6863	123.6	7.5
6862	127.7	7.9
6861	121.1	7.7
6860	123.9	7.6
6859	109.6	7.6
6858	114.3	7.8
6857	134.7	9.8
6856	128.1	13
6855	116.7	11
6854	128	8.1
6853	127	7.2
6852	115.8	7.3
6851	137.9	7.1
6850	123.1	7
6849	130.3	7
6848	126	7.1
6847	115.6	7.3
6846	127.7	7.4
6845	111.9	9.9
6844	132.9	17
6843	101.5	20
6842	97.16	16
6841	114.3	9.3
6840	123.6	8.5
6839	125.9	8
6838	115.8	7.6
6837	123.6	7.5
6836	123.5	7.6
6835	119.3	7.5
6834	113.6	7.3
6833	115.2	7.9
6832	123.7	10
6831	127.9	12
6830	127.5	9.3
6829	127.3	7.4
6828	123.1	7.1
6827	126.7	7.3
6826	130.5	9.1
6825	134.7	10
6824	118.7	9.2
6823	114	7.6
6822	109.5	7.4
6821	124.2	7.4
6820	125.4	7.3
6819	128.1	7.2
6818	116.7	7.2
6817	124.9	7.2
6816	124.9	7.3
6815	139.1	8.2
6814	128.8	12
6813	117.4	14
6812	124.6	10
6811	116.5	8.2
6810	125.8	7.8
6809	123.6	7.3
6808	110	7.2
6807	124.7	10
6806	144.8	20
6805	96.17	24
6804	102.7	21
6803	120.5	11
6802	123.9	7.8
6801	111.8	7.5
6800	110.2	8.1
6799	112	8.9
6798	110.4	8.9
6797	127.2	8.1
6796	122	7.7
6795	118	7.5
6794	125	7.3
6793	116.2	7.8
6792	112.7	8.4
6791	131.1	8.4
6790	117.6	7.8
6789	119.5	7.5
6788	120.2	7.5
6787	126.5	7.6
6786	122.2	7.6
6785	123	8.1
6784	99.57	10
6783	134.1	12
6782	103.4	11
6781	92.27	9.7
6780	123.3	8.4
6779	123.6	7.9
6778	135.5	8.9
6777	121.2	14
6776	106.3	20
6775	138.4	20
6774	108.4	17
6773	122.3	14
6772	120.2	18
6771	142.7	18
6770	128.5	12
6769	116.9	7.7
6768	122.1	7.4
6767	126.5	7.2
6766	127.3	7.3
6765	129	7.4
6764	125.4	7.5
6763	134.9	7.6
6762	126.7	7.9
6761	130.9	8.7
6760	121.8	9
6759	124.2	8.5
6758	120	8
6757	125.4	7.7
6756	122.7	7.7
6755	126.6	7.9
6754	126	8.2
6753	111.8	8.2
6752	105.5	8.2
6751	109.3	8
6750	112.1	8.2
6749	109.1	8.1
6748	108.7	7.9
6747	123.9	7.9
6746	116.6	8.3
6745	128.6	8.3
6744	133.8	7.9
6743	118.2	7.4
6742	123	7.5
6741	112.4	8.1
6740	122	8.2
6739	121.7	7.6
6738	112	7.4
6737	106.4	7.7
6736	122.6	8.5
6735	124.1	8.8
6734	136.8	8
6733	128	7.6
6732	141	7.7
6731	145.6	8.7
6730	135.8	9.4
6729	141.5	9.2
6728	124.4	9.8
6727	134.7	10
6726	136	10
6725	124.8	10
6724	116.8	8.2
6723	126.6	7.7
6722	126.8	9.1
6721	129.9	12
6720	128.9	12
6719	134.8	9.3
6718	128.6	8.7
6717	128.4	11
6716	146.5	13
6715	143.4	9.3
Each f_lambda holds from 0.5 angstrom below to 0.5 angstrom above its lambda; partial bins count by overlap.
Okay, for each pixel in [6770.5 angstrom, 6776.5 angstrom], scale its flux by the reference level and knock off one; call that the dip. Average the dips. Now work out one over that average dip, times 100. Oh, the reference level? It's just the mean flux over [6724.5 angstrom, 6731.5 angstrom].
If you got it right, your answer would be -1158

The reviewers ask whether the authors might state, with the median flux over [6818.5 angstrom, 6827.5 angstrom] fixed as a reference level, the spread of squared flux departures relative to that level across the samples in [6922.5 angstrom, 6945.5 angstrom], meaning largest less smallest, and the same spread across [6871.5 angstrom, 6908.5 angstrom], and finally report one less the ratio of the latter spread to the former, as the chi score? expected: -4.2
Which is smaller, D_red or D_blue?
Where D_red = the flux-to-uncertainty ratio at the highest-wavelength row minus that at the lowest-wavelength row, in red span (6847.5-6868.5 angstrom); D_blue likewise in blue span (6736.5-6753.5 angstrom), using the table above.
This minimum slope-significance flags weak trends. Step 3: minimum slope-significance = -11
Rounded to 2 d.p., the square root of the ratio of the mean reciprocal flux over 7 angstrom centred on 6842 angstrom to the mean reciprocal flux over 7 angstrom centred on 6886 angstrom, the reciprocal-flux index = 1.03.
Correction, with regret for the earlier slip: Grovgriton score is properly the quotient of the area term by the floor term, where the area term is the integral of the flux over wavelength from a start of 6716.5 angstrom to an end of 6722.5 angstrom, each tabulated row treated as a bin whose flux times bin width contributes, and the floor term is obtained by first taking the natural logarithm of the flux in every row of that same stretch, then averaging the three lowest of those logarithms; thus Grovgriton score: 160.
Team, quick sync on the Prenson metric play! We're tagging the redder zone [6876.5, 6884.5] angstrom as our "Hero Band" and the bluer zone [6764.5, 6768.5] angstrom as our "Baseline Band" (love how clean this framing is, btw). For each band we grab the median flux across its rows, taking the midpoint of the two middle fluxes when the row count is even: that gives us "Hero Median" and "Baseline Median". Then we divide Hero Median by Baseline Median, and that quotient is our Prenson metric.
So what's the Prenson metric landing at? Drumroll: 0.98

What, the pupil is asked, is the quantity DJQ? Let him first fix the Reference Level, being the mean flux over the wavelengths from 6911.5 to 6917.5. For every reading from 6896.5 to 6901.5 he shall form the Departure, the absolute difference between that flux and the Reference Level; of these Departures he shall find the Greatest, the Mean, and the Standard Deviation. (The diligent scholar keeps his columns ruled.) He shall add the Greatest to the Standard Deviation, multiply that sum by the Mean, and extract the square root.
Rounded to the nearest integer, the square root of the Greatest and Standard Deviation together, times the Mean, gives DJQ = 17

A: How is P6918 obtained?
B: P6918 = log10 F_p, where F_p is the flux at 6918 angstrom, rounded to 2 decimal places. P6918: 2.12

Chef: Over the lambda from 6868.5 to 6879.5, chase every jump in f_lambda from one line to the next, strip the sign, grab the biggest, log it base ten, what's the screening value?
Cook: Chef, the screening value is 1.10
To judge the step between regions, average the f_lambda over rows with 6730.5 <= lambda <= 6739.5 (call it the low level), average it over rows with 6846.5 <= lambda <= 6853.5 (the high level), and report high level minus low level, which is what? -1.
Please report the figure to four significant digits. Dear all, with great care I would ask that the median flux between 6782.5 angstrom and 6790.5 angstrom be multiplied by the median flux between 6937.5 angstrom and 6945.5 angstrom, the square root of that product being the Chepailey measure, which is 123.6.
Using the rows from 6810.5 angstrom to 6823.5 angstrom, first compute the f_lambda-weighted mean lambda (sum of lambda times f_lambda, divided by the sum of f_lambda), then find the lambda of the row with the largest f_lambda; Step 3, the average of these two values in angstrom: 6816.0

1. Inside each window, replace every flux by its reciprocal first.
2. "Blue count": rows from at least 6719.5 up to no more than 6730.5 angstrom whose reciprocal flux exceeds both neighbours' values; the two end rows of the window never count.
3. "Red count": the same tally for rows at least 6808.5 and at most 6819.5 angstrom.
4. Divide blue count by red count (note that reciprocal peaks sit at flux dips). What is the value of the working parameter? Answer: 0.67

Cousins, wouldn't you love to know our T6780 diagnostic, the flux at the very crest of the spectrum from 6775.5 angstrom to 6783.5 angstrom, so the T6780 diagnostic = 135.5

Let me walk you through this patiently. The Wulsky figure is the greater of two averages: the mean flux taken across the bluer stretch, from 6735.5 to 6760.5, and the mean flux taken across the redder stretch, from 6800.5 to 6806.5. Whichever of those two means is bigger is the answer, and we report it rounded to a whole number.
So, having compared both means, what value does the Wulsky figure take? 119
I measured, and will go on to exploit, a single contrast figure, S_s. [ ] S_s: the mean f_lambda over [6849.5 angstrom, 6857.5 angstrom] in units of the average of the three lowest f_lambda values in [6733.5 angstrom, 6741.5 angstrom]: 1.15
